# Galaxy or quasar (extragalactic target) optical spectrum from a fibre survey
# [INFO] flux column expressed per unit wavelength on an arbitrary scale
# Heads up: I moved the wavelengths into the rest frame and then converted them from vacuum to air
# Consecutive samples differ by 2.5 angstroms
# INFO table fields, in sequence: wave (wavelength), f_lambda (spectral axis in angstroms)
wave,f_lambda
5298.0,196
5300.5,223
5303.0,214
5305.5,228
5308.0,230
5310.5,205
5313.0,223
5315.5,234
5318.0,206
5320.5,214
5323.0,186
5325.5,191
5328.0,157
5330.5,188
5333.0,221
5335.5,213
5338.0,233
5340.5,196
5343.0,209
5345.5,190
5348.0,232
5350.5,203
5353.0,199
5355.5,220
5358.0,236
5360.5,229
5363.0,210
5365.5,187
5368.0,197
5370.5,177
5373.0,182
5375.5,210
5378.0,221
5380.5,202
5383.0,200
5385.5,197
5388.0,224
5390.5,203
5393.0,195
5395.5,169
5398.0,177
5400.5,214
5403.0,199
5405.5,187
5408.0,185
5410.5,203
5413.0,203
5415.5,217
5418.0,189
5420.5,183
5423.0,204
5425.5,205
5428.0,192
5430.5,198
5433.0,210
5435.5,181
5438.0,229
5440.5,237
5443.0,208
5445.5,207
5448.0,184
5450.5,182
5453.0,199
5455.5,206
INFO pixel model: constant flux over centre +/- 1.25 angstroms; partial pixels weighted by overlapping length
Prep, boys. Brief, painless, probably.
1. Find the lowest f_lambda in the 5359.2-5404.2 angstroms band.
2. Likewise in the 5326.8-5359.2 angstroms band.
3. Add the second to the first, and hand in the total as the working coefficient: 326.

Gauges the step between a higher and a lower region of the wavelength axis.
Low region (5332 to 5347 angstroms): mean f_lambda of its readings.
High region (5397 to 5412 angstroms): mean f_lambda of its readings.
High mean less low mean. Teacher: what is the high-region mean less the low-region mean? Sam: -16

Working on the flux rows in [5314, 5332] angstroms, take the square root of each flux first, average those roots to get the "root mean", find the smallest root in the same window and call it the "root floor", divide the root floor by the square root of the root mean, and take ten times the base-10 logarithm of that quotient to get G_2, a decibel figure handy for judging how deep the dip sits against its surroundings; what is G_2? 5.25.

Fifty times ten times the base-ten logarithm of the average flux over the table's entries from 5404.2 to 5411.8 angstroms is 1141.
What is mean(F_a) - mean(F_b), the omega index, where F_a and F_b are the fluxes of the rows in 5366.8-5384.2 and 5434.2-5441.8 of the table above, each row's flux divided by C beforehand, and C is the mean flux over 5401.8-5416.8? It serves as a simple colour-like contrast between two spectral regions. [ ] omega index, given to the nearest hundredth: -0.09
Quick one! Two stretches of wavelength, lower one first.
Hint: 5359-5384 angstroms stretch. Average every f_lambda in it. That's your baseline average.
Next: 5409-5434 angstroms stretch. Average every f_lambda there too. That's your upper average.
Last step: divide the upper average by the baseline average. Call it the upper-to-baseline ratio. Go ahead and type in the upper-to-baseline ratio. 0.99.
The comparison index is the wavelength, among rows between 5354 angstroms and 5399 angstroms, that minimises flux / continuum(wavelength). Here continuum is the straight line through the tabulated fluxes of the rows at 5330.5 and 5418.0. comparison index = 5395.5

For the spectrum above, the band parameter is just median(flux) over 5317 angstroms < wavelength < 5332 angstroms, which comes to 189.5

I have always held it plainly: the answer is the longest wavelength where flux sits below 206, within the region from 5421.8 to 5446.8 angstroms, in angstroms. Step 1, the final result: 5435.5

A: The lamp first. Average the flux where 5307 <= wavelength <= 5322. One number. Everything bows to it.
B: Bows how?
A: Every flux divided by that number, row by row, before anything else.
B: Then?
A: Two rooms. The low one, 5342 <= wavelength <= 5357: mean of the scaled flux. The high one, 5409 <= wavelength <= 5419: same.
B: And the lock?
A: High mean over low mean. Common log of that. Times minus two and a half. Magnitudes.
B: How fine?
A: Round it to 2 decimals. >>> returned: 0.03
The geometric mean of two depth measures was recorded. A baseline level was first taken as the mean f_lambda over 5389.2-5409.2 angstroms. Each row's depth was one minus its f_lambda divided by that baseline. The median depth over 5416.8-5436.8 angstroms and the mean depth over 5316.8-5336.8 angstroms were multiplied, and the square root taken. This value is 0.025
